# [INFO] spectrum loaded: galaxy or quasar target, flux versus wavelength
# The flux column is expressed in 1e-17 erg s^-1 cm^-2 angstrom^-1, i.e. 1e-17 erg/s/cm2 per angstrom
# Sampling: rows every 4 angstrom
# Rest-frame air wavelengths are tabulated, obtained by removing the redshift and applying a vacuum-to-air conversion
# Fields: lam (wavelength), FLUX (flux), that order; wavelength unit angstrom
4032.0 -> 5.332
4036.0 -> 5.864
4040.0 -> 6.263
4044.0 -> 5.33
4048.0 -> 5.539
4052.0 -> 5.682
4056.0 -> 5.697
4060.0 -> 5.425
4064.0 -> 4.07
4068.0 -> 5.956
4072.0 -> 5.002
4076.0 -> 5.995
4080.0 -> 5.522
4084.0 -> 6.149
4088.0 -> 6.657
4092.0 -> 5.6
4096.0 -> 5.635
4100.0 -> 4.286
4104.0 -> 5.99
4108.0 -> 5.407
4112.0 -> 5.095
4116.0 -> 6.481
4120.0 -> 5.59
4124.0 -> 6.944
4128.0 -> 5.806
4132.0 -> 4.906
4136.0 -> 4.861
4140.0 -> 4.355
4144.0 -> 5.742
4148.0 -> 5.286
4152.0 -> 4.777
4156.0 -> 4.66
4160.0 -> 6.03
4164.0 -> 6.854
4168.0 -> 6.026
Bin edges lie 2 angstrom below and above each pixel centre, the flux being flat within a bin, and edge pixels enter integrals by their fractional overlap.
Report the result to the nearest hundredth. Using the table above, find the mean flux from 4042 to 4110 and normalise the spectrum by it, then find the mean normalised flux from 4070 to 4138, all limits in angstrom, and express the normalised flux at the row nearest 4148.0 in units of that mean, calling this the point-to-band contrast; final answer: 0.94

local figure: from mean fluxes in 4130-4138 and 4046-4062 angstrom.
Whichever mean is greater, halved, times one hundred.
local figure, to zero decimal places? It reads 279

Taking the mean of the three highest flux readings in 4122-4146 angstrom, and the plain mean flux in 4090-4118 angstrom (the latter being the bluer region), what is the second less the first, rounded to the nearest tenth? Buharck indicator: -0.7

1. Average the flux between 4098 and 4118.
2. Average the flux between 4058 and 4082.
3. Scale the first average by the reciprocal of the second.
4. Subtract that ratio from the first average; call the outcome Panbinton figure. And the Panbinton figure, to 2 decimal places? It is 4.43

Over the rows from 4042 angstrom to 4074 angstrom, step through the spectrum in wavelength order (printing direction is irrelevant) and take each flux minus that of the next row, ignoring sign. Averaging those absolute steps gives 0.7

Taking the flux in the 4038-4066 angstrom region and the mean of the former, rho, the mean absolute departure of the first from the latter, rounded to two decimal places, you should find 0.42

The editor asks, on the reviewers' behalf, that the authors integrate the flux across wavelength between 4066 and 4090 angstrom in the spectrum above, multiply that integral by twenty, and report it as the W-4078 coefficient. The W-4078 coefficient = 2822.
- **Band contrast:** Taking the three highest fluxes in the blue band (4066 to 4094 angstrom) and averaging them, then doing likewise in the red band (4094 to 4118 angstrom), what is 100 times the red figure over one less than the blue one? 115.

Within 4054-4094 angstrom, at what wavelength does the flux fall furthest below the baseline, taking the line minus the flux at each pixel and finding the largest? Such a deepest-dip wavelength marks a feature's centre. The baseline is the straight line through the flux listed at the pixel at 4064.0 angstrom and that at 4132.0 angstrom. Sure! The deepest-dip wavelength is 4064.0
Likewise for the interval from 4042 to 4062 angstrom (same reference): 4060.0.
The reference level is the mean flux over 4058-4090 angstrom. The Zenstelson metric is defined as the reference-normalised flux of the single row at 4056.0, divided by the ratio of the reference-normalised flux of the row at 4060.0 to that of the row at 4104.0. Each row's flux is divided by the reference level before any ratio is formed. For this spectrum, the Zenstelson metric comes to 1.12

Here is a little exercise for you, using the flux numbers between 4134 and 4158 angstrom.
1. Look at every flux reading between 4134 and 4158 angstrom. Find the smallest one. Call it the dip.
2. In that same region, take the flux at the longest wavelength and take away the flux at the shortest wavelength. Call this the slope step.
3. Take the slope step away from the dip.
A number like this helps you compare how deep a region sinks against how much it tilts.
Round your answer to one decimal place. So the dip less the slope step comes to 4.6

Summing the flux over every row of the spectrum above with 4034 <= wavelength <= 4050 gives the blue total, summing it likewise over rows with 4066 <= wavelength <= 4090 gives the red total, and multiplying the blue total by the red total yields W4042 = 811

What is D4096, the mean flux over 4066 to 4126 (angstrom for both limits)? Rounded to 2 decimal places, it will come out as 5.75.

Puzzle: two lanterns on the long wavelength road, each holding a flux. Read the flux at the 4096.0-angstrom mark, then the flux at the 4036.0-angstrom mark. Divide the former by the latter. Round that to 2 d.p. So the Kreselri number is 0.96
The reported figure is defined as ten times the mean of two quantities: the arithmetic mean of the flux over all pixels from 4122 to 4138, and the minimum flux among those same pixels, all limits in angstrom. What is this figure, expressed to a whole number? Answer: 52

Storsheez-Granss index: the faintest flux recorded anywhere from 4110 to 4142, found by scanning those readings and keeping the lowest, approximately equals 4.355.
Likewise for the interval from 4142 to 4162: 4.66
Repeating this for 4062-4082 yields 4.07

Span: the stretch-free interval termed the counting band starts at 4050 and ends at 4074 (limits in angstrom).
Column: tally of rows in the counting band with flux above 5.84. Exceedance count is 1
